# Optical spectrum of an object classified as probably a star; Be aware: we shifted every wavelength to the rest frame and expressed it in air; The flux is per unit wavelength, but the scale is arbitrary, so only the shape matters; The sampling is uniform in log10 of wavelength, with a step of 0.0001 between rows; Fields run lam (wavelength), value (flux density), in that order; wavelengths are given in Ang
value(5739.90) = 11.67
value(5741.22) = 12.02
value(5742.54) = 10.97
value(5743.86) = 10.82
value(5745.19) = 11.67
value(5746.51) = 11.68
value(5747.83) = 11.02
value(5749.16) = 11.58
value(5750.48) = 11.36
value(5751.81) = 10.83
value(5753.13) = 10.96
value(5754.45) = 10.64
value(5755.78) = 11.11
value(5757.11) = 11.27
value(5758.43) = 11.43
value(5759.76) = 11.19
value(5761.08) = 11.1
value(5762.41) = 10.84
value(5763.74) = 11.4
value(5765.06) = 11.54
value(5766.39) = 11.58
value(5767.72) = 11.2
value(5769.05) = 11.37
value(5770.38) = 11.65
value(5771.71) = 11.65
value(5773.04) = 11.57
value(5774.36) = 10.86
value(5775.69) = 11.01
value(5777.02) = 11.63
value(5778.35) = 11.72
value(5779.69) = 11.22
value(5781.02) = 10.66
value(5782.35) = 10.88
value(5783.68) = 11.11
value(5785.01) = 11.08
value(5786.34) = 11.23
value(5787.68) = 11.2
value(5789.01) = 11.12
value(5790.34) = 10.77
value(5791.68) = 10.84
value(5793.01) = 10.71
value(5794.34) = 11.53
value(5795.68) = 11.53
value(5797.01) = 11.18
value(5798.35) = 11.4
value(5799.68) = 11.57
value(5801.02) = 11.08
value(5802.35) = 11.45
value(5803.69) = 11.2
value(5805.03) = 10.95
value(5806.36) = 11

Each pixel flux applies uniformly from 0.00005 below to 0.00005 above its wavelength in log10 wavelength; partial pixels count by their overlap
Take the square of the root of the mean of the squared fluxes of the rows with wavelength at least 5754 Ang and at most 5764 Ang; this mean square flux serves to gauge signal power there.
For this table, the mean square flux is 124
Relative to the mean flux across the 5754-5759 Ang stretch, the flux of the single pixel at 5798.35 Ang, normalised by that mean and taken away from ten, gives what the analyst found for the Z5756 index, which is 8.97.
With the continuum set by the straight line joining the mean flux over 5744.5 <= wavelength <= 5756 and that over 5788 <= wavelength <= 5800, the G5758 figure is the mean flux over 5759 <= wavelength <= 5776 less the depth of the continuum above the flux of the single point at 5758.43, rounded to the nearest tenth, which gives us 11.5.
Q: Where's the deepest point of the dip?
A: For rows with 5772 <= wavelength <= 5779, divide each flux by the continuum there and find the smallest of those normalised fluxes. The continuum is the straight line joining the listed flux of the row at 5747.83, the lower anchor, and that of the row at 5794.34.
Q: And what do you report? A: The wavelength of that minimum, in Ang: 5774.36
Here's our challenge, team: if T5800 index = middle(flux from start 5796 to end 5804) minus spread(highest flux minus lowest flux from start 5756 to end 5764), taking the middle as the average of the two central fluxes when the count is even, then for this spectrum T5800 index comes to 10.7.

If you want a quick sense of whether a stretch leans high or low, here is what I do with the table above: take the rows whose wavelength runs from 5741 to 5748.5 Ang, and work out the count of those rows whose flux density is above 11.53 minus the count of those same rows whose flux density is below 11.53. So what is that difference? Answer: 0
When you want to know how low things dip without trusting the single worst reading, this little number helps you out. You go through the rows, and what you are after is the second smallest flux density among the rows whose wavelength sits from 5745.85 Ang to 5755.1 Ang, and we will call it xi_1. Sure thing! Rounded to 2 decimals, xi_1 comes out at 10.83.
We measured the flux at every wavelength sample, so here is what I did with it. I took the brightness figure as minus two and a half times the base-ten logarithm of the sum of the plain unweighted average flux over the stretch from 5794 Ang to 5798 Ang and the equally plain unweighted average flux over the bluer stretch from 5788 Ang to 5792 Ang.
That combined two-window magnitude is -3.372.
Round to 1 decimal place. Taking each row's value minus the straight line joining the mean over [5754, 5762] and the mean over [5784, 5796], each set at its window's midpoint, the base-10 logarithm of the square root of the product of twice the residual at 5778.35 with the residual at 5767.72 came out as -0.5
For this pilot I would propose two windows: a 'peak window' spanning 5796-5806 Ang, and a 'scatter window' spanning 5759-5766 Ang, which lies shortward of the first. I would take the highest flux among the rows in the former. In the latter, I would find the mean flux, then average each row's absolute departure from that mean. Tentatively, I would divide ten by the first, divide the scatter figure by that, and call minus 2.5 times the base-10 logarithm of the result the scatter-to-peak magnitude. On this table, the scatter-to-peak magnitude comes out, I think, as 1.6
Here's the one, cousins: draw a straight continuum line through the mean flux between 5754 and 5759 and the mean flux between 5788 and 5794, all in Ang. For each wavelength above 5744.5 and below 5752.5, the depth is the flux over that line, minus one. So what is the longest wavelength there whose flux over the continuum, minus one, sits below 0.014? 5751.81 Ang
